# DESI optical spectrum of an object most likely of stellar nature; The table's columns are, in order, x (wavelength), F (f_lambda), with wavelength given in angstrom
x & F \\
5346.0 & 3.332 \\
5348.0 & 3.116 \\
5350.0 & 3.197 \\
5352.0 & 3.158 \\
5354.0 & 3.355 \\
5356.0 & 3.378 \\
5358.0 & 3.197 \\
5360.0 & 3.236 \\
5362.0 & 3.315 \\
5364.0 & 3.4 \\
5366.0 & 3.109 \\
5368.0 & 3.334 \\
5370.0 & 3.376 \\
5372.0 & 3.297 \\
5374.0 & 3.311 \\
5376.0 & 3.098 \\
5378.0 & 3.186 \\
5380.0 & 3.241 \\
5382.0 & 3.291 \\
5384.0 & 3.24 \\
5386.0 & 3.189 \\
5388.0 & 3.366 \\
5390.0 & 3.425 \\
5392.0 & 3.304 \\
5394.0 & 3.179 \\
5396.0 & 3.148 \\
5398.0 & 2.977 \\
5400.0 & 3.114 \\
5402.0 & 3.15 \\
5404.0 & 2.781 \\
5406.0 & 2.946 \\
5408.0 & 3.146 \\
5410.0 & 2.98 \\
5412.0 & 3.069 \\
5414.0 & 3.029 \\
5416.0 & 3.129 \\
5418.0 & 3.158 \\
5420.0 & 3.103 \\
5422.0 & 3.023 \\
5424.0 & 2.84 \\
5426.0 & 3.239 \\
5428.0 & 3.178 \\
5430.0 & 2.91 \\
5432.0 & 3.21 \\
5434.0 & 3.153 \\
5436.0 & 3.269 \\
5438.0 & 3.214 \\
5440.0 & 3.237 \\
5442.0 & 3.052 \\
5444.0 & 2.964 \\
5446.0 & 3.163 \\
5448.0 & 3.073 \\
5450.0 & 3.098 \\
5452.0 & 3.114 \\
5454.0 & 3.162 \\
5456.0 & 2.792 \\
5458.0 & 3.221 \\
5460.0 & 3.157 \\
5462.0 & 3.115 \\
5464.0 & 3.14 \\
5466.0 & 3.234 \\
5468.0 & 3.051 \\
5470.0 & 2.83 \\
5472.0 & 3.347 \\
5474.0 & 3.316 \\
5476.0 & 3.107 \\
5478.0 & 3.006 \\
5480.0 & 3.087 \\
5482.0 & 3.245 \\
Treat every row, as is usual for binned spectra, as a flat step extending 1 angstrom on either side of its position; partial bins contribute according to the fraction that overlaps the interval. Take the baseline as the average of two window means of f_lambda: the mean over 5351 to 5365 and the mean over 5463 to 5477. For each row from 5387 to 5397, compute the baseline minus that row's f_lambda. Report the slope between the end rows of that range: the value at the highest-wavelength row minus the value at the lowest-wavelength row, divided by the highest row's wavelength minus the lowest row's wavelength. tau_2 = 0.027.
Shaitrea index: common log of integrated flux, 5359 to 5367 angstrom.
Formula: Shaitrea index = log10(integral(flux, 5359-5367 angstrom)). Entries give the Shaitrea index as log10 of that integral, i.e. 1.417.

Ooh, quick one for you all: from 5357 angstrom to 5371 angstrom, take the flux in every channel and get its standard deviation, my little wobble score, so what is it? 0.10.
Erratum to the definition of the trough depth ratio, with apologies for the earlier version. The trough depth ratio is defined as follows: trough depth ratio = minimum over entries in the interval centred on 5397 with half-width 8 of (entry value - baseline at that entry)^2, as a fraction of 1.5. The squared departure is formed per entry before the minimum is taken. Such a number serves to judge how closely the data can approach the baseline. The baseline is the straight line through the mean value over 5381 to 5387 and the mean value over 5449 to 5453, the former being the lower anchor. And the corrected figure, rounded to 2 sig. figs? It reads 0.0011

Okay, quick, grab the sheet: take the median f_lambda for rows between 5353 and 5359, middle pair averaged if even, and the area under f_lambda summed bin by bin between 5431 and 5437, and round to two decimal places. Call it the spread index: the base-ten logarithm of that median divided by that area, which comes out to -0.76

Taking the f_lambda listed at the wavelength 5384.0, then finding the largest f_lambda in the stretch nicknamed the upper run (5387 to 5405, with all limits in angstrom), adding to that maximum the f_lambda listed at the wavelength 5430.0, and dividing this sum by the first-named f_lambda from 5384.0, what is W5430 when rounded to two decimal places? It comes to 1.96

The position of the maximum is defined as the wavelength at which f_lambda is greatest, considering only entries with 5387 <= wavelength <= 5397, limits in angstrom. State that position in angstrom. 5390.0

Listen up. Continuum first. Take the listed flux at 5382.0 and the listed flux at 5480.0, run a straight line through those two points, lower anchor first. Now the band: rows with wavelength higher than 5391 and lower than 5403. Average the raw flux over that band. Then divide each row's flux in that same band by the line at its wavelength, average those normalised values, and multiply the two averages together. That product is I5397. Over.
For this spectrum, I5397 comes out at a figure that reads 3.03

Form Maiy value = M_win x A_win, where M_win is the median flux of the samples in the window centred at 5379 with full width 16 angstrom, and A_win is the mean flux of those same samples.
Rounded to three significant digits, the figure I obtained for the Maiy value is 10.5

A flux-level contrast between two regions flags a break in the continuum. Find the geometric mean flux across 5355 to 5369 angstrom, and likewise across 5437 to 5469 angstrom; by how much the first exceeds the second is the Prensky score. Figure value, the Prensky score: 0.17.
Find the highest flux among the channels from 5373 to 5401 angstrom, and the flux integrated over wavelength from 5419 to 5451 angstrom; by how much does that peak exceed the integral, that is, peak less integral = -96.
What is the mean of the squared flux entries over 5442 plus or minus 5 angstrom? 9.78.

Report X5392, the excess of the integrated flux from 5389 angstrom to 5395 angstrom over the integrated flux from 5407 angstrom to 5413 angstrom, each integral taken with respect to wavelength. 1.4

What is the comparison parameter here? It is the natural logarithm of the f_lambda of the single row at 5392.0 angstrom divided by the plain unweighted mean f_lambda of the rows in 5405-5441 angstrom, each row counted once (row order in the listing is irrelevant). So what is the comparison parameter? 0.06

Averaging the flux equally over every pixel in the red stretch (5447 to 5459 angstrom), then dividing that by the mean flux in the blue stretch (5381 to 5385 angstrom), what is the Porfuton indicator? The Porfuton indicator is 0.94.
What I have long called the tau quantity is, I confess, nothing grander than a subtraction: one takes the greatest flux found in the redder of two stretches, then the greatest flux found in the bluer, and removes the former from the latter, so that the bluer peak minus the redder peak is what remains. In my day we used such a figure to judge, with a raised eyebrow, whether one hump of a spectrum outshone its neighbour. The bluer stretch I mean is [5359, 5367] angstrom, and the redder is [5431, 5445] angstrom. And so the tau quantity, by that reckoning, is 0.131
